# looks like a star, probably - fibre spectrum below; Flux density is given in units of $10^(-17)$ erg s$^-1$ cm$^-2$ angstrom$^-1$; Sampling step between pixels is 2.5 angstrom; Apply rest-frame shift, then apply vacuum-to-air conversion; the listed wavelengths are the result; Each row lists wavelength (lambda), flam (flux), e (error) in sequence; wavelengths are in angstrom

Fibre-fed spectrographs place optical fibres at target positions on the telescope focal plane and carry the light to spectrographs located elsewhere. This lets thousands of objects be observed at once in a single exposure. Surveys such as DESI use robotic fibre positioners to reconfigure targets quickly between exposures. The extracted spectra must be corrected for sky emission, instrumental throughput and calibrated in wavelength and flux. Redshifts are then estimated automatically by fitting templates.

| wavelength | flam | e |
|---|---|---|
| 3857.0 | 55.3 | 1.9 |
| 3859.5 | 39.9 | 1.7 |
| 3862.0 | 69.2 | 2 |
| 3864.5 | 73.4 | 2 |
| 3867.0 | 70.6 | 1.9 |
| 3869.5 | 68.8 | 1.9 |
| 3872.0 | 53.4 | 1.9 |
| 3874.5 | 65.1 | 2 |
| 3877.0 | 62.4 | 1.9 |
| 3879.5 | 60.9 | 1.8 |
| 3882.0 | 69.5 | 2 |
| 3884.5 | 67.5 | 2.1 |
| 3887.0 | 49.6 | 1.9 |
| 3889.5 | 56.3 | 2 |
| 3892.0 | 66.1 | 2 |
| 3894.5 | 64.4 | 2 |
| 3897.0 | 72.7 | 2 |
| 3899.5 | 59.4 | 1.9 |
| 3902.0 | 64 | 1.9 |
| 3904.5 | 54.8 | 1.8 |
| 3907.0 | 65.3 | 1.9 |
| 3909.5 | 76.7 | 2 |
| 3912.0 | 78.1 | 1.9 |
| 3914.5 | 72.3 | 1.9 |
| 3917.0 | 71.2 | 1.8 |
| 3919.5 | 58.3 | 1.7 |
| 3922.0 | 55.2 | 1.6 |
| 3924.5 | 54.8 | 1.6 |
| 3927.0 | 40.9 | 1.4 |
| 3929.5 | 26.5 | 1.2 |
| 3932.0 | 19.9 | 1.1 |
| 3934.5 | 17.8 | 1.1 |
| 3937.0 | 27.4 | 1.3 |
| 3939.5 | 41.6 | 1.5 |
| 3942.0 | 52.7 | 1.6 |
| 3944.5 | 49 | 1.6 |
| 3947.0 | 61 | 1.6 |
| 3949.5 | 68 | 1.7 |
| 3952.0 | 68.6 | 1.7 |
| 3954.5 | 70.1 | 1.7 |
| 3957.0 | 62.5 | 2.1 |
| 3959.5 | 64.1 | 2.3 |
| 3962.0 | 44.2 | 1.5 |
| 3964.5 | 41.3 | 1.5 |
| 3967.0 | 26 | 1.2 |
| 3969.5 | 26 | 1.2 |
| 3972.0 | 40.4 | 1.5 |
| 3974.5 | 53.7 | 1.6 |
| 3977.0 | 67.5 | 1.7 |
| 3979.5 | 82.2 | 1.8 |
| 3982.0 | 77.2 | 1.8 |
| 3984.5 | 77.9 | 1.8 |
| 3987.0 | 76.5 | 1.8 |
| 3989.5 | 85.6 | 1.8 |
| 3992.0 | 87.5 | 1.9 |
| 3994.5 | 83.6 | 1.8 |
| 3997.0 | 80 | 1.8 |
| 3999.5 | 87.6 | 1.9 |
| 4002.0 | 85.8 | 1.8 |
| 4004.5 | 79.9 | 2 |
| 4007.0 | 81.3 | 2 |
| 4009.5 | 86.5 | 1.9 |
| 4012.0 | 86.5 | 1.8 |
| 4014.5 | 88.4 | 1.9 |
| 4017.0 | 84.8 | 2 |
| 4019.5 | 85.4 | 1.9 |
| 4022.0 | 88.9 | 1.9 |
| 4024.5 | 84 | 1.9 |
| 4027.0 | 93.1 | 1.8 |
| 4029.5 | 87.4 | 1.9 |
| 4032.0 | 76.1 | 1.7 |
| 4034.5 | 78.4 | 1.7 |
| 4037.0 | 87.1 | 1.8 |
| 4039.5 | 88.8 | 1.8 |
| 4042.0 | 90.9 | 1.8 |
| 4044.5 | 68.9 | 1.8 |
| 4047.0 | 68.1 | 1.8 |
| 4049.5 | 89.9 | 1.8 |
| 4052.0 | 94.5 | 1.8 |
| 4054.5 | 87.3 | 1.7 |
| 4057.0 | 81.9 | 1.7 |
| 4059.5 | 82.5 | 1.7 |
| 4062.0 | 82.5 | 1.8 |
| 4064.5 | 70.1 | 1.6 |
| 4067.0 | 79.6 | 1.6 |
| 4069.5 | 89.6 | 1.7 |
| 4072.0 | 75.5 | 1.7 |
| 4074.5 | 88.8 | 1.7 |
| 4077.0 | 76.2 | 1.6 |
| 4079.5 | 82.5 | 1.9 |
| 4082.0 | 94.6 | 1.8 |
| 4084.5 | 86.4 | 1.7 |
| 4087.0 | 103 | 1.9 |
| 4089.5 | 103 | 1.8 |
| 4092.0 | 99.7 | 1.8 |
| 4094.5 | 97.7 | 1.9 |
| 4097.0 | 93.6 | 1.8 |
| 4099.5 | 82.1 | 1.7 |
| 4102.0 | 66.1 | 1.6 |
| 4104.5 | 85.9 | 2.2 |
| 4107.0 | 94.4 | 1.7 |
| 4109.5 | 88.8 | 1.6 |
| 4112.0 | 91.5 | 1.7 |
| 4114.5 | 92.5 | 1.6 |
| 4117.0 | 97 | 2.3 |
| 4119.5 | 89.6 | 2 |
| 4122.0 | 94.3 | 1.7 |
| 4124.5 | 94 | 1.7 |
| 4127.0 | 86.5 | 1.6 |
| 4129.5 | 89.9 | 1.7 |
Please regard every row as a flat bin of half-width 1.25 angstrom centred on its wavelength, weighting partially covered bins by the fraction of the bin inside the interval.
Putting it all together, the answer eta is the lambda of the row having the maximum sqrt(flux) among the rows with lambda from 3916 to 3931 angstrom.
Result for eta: 3917.0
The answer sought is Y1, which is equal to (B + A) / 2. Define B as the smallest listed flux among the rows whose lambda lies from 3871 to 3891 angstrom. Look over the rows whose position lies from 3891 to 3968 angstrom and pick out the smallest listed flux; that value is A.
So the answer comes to 34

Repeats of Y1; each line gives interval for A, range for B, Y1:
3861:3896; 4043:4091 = 59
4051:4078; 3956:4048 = 48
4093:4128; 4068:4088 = 71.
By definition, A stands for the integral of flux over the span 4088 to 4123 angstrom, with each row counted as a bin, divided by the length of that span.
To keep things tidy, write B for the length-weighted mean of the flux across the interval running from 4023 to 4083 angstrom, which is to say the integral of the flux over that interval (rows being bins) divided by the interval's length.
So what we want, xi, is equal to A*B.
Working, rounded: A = 91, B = 83.2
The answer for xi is 7593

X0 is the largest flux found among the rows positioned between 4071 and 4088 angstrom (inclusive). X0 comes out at 103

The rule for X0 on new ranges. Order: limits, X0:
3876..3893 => 69.5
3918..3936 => 58.3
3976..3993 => 87.5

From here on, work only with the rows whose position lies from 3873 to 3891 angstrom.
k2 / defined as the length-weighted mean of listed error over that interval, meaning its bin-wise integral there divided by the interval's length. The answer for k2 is 1.96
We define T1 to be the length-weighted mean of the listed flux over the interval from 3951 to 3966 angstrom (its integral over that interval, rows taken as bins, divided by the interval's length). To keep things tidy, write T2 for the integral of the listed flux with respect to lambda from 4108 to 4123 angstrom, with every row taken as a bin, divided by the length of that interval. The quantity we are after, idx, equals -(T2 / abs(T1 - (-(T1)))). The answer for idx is -0.8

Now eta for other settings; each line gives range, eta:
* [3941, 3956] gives 3954.5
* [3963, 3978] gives 3977.0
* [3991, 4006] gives 3999.5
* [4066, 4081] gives 4069.5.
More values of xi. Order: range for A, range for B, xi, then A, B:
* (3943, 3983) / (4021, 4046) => 4730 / 56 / 84.2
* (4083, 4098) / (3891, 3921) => 6501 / 97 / 66.9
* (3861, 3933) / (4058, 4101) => 5332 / 61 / 87.3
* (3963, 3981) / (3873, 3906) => 3030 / 49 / 62.5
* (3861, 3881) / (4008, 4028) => 5700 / 65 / 87.1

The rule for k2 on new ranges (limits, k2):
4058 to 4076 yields 1.68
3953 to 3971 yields 1.64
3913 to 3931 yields 1.60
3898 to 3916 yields 1.90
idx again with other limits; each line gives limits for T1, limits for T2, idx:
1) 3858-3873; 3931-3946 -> -0.3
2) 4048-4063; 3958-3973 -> -0.2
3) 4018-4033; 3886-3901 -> -0.4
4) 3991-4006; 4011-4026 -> -0.5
